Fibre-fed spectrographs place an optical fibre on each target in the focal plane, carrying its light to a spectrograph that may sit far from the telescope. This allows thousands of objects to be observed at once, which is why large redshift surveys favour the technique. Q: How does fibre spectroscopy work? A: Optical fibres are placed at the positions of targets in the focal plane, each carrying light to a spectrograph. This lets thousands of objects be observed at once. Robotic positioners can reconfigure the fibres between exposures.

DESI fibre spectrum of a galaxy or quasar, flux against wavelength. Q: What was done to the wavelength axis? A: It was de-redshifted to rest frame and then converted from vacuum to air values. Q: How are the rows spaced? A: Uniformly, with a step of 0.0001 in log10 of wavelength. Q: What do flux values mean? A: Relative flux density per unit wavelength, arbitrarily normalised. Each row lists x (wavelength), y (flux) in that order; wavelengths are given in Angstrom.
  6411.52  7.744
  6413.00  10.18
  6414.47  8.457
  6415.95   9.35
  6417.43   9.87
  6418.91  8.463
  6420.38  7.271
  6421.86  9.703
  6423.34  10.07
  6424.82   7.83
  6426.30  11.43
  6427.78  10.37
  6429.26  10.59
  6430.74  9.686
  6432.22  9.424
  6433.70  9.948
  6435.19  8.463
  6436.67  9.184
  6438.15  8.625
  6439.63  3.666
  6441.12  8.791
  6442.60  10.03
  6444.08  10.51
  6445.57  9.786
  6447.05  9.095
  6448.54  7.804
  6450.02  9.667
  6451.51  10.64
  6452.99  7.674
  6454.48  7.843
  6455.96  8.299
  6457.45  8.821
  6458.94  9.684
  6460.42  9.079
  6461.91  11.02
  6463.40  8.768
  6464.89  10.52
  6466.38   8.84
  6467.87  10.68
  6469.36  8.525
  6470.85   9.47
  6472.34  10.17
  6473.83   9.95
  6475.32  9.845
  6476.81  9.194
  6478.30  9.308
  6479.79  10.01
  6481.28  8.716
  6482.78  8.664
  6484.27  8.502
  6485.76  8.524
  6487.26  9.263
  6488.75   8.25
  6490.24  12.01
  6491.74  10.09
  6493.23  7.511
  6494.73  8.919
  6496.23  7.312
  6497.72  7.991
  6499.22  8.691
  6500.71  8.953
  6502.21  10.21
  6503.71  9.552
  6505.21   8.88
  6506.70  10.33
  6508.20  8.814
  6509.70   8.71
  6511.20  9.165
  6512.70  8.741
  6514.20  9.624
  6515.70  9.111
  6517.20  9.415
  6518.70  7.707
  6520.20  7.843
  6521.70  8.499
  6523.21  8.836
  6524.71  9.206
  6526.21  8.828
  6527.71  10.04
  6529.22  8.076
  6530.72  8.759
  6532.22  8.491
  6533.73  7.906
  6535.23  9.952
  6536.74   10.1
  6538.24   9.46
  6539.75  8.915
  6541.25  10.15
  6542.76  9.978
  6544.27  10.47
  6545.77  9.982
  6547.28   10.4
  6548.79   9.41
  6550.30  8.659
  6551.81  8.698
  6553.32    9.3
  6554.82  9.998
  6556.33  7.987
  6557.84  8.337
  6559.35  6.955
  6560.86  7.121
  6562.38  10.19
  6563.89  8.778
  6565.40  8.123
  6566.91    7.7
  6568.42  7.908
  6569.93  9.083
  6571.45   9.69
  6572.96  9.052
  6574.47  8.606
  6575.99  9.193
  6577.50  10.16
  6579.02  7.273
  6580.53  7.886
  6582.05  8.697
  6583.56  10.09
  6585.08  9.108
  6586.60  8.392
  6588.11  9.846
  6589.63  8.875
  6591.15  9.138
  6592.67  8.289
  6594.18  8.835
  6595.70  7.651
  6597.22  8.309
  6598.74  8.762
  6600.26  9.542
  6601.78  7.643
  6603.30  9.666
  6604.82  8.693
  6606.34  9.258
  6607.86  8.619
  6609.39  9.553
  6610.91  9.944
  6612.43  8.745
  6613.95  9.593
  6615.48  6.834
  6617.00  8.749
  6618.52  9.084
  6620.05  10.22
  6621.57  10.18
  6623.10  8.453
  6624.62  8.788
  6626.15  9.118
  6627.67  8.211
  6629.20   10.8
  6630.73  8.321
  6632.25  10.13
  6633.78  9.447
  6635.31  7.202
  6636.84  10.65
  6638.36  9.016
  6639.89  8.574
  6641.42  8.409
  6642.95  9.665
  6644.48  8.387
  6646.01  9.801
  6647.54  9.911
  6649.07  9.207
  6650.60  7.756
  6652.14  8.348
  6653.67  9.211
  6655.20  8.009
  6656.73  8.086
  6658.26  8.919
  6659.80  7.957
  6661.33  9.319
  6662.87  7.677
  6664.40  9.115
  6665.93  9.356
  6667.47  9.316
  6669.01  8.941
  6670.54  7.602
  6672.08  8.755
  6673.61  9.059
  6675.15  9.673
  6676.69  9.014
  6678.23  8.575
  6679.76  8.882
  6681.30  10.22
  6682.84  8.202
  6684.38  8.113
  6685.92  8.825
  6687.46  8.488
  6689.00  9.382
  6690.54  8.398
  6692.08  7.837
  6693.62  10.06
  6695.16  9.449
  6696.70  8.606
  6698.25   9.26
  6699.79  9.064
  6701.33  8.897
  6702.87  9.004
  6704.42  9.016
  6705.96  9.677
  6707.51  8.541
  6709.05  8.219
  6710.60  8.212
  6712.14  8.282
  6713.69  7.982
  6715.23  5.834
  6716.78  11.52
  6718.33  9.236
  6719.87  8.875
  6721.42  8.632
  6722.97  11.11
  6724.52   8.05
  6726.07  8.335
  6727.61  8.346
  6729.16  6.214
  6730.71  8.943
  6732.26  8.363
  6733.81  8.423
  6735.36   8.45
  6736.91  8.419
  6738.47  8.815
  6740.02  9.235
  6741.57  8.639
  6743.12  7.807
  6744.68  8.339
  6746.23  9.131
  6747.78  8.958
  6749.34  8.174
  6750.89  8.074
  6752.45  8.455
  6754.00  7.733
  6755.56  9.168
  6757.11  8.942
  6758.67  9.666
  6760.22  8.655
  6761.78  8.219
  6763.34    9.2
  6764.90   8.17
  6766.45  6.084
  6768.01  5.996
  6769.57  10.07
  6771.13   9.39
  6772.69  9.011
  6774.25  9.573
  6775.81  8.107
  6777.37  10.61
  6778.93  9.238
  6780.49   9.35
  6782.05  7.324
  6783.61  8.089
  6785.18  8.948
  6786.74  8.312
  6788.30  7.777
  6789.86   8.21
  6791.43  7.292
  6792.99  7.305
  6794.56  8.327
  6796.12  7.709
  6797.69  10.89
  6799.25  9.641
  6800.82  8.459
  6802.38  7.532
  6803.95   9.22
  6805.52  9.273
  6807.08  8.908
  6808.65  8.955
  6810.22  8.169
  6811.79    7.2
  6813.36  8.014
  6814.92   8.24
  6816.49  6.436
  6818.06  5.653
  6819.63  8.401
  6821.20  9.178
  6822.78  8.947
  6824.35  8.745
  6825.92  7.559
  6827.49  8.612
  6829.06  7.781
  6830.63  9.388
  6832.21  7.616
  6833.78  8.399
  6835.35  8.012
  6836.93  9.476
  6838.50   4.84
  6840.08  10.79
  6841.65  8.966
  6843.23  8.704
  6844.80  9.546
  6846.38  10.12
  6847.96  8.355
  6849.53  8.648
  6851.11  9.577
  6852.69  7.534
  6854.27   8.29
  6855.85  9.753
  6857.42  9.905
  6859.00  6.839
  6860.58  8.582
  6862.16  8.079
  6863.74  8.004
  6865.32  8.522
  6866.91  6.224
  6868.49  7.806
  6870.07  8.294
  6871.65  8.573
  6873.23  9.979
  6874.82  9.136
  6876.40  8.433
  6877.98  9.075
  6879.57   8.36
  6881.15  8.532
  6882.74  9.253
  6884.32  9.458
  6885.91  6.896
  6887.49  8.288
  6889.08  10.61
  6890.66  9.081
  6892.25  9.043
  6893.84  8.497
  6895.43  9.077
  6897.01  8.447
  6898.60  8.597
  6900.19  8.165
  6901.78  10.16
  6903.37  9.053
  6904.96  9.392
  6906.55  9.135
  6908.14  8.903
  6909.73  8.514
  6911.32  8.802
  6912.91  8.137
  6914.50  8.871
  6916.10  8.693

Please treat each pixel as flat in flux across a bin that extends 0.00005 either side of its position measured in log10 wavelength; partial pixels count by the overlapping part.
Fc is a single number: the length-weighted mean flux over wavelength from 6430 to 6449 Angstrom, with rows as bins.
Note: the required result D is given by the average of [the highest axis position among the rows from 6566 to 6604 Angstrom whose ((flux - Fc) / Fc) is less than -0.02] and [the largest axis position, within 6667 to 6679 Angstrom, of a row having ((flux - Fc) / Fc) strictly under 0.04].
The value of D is 6640.0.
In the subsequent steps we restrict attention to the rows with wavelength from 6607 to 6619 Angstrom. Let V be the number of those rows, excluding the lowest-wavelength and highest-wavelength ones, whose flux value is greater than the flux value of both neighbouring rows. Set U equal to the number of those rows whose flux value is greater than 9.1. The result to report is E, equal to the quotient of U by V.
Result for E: 1.5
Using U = 3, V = 2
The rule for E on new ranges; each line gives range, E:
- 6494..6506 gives 2.0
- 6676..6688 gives 0.5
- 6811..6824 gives 0.5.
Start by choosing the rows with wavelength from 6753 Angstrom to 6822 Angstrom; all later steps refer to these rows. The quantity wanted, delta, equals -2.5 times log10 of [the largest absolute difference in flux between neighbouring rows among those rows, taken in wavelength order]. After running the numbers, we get -1.5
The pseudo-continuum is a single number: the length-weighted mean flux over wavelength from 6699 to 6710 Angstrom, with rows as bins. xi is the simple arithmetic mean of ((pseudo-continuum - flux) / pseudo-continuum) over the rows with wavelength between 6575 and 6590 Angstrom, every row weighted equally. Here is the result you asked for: -0.01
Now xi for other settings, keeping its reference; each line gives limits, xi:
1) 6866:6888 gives 0.05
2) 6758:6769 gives 0.10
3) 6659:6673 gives 0.03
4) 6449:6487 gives -0.04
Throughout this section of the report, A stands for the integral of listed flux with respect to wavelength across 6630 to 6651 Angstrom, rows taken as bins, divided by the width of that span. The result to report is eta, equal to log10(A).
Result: 0.957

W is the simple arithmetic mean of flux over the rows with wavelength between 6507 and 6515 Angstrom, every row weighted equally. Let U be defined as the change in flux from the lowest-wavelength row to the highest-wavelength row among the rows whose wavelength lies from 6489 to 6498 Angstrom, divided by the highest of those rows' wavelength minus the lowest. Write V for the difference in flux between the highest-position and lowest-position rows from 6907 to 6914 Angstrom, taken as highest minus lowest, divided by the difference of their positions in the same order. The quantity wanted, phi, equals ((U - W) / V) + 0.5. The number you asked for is 60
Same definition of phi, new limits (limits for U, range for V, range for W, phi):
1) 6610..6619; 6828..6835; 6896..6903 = -68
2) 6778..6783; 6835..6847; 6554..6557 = -50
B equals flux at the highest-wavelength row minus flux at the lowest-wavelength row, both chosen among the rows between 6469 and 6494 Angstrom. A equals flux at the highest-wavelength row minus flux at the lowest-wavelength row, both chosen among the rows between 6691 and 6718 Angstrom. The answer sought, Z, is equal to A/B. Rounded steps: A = 3.7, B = -1.0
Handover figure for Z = -4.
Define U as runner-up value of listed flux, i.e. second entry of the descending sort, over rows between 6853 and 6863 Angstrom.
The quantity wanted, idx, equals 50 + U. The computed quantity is 59.8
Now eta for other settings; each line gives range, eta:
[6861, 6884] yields 0.928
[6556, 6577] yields 0.930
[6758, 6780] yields 0.940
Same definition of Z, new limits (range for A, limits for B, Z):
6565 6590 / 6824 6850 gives -8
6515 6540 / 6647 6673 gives 0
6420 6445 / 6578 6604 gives 1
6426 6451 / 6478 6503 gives -2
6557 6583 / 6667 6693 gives 0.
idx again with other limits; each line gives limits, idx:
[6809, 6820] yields 58.2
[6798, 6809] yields 59.3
